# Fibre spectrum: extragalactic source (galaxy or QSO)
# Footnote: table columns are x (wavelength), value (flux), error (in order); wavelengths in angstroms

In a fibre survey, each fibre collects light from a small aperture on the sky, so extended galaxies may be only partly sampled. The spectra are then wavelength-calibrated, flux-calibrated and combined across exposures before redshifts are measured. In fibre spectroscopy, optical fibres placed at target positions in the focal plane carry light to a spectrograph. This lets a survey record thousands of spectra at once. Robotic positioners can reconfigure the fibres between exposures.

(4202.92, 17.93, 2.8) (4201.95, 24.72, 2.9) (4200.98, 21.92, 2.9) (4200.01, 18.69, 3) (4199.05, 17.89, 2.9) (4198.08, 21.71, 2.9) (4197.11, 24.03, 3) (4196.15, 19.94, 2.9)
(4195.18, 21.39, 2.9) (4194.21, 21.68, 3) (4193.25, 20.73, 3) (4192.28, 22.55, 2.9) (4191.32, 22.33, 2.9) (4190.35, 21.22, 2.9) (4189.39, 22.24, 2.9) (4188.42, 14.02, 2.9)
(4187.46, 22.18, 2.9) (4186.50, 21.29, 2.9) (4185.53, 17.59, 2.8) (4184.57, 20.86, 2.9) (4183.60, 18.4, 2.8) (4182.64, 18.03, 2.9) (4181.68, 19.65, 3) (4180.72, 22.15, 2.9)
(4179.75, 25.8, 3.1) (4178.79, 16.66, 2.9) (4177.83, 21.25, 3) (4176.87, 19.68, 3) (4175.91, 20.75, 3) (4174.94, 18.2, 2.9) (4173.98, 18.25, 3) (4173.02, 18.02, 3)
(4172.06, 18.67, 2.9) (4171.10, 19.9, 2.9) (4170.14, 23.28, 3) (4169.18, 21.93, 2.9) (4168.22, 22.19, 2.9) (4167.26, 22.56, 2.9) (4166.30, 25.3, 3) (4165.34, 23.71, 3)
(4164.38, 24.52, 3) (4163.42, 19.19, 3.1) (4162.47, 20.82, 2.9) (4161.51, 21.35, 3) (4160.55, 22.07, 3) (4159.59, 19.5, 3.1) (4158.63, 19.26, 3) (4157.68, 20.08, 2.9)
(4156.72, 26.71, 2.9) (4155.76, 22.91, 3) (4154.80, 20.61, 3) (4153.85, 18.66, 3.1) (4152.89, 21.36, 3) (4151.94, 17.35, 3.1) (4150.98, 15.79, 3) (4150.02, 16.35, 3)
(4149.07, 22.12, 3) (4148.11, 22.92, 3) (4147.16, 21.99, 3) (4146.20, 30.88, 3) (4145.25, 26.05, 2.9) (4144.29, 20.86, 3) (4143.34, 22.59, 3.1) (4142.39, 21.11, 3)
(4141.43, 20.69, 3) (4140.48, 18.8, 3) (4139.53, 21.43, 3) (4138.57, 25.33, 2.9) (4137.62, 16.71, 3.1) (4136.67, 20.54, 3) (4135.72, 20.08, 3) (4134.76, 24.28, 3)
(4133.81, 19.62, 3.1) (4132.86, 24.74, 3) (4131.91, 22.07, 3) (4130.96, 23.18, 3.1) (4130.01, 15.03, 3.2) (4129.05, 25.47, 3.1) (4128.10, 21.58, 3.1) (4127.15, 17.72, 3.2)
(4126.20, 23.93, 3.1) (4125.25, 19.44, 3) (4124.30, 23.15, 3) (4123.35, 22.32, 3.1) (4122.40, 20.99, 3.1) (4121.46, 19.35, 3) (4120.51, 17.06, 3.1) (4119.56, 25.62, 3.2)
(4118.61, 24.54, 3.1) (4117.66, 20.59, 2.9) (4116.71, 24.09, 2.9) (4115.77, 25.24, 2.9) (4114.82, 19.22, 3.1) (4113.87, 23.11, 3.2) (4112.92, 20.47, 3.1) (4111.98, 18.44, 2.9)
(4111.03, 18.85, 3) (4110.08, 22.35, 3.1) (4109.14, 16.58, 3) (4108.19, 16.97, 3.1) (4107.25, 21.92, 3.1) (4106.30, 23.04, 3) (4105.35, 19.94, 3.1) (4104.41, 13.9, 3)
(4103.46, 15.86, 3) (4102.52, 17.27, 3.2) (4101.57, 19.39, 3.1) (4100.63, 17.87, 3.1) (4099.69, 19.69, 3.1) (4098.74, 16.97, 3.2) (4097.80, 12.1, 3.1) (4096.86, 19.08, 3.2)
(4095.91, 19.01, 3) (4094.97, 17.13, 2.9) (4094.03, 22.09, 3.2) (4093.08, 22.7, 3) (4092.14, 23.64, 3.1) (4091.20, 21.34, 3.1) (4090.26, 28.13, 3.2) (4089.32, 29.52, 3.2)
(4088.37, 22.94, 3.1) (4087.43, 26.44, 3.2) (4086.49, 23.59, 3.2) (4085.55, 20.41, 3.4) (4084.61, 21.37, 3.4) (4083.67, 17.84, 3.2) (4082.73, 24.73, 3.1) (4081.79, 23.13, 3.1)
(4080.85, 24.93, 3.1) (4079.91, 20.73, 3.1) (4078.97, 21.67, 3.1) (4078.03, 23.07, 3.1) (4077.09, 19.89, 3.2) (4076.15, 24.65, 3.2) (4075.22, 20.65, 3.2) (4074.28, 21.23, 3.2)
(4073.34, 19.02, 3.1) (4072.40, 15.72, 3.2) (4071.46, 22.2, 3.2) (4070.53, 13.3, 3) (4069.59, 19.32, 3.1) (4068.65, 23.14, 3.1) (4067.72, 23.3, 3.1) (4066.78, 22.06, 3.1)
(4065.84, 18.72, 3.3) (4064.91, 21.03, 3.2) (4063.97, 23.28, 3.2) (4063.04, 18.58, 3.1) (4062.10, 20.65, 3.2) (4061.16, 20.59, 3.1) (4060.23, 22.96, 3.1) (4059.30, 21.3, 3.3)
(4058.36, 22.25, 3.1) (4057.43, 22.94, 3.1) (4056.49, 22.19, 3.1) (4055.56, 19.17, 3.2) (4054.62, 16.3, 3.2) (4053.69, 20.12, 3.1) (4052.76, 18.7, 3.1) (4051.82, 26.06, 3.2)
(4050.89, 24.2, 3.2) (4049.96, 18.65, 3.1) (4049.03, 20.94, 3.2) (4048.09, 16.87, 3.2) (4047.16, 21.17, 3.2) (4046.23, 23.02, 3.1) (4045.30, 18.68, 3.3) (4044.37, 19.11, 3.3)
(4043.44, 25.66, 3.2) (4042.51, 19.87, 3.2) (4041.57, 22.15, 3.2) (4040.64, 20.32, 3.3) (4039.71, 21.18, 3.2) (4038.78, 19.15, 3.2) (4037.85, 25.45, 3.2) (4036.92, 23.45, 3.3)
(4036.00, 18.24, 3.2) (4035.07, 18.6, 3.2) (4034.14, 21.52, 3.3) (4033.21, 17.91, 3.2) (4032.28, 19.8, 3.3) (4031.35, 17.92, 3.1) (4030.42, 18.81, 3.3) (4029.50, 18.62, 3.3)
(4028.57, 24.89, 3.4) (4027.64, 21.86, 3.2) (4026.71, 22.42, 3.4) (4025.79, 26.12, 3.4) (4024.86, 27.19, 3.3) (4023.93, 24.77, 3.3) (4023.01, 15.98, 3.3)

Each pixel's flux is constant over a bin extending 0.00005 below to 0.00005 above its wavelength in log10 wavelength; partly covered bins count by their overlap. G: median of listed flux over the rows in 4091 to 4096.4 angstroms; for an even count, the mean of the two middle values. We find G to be 21.7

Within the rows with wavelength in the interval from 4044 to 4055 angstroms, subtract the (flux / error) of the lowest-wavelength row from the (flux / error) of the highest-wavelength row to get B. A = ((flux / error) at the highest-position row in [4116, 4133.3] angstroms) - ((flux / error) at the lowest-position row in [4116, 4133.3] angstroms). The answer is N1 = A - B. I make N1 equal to 0.6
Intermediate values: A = -0.1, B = -0.7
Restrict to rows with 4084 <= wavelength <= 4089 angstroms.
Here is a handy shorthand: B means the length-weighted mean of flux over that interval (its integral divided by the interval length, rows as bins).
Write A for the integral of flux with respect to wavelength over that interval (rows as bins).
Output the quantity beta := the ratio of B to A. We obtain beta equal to 0.20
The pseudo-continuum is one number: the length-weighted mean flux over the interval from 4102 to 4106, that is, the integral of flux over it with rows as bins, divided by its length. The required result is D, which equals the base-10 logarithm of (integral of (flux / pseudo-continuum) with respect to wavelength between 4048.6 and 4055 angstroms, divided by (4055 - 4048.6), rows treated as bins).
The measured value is 0.087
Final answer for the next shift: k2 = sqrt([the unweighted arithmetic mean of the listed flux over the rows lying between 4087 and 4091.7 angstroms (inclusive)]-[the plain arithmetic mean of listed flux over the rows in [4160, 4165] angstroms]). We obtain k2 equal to 2.02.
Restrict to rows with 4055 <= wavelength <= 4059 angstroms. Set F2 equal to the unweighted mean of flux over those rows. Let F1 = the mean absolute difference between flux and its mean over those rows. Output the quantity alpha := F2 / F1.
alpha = 17.5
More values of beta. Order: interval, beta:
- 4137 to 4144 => 0.14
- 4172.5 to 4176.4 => 0.26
